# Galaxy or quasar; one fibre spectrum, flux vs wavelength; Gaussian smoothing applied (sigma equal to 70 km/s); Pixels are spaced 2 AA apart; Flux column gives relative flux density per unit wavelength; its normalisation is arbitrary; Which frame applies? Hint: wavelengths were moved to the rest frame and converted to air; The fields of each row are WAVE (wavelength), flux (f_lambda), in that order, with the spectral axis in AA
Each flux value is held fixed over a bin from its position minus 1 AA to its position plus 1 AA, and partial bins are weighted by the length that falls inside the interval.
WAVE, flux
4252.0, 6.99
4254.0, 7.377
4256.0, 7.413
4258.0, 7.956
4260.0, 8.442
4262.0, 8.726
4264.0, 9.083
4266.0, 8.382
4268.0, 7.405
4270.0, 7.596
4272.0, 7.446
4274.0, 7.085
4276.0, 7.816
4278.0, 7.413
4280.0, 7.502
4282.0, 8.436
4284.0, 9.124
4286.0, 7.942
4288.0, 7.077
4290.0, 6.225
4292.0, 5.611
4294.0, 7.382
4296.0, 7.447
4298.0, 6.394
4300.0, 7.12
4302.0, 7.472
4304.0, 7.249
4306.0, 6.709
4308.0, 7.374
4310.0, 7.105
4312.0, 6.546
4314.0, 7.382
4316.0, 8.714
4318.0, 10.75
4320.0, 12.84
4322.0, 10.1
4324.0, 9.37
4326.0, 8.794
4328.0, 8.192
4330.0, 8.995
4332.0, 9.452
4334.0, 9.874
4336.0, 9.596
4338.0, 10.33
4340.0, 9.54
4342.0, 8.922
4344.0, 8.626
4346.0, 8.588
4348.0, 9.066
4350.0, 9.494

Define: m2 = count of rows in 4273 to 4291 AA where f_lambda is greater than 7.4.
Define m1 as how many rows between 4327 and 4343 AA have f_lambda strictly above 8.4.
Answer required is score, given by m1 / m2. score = 1.2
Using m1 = 7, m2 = 6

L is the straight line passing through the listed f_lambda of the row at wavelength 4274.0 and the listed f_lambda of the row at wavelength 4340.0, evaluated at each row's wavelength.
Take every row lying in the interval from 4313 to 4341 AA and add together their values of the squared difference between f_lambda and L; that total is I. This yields 26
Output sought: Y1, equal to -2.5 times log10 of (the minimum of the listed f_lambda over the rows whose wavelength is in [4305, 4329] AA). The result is -2.0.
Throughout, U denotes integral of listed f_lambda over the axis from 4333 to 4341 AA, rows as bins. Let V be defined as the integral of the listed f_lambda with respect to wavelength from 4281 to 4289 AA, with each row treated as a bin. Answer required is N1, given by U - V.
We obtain 14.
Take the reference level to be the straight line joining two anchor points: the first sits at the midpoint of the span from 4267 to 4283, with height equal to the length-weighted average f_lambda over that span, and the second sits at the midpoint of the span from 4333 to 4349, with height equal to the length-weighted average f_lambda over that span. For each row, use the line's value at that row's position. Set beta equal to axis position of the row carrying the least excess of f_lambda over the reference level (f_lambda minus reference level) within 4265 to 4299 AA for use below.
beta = 4292.0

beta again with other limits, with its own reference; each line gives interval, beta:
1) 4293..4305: 4298.0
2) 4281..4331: 4292.0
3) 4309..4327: 4312.0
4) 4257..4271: 4268.0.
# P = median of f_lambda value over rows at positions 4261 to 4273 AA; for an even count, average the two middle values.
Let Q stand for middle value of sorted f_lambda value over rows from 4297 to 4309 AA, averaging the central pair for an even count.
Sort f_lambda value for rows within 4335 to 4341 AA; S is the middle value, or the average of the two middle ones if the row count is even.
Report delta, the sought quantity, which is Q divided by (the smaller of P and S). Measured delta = 0.9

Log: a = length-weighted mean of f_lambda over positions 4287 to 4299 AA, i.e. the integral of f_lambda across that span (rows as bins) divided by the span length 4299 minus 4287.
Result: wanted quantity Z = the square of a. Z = 45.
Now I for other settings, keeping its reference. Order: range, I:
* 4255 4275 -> 20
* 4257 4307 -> 38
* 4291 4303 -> 9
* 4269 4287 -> 5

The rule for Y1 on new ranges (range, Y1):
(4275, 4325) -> -1.9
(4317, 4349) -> -2.3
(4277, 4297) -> -1.9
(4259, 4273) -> -2.2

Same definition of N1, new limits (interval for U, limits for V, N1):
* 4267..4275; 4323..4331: -12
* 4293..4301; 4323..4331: -14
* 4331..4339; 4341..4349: 8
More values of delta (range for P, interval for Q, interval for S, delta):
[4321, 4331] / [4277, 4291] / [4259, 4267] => 0.9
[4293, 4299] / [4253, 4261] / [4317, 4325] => 1.0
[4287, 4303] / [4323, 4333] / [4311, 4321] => 1.3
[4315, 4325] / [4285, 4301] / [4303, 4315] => 1.0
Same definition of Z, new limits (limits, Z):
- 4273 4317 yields 54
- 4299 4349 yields 77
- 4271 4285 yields 61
